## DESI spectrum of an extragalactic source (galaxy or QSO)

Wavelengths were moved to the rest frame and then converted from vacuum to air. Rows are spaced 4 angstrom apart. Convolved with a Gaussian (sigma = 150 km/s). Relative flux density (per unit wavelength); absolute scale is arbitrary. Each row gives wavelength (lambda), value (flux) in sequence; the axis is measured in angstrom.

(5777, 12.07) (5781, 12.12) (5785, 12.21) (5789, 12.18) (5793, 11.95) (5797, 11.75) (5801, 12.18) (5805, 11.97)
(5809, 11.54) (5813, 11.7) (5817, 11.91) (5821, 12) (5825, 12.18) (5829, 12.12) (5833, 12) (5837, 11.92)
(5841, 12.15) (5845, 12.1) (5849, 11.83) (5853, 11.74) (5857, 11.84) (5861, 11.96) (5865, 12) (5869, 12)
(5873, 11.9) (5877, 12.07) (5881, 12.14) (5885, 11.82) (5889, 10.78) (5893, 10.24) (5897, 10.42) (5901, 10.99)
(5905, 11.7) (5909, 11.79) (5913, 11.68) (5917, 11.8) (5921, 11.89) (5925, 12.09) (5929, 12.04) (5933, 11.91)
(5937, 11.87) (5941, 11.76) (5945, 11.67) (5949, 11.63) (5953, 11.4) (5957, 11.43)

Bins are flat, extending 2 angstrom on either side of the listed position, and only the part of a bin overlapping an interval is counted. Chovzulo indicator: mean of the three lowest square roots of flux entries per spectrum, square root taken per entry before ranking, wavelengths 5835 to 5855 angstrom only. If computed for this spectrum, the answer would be 3.439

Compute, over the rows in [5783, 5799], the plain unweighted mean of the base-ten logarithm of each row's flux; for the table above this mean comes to 1.080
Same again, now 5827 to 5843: 1.081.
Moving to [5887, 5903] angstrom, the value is 1.025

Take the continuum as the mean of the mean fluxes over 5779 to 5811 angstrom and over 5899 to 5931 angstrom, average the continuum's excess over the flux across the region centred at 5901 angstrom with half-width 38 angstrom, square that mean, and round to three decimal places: 0.052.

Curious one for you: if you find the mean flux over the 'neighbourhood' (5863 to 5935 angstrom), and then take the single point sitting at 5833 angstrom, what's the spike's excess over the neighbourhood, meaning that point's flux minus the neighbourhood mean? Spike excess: 0.37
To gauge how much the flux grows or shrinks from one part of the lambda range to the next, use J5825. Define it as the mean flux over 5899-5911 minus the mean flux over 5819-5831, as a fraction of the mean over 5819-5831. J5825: -0.050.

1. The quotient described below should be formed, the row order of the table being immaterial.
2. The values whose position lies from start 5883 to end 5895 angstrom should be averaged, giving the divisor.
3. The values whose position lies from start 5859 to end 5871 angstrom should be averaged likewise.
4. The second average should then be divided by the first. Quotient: 1.10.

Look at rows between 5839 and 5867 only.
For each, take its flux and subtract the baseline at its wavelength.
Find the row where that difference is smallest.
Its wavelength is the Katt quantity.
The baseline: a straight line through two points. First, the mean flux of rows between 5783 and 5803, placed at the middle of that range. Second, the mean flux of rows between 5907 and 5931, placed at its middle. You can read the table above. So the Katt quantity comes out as 5853 angstrom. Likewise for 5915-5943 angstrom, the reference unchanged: 5941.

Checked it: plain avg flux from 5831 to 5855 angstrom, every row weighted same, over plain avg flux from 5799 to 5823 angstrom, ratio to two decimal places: 1.01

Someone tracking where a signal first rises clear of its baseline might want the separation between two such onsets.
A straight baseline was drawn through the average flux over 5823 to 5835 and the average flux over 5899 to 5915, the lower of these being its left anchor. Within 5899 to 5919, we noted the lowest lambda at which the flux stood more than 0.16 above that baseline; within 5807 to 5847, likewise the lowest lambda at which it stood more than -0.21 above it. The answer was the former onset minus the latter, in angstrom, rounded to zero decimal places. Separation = 88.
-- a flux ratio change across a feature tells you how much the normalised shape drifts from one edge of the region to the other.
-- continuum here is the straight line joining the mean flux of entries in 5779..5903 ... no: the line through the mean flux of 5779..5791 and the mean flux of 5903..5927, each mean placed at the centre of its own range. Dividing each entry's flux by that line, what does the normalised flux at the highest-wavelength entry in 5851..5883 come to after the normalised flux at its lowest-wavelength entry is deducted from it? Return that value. 0.040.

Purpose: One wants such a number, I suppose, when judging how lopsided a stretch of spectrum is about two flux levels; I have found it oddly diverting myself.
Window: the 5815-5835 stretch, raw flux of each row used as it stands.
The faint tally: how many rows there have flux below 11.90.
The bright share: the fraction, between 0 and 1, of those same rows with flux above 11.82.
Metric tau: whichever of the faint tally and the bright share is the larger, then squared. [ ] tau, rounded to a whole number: 1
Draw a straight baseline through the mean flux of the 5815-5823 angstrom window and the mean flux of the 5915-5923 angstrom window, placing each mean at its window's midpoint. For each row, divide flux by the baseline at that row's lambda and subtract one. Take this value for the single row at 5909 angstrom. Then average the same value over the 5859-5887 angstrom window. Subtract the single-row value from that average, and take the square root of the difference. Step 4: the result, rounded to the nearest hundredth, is 0.11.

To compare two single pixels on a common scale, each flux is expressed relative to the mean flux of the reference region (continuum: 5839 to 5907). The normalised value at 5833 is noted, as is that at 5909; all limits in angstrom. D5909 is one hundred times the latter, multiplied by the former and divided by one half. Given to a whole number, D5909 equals 209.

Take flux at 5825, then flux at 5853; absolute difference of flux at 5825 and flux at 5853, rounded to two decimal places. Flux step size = 0.44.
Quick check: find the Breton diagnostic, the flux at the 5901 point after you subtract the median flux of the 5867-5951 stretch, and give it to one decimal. -0.8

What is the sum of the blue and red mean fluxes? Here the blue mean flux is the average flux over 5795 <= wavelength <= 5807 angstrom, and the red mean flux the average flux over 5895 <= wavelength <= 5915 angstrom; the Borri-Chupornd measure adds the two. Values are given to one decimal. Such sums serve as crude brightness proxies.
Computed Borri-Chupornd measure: 23.3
